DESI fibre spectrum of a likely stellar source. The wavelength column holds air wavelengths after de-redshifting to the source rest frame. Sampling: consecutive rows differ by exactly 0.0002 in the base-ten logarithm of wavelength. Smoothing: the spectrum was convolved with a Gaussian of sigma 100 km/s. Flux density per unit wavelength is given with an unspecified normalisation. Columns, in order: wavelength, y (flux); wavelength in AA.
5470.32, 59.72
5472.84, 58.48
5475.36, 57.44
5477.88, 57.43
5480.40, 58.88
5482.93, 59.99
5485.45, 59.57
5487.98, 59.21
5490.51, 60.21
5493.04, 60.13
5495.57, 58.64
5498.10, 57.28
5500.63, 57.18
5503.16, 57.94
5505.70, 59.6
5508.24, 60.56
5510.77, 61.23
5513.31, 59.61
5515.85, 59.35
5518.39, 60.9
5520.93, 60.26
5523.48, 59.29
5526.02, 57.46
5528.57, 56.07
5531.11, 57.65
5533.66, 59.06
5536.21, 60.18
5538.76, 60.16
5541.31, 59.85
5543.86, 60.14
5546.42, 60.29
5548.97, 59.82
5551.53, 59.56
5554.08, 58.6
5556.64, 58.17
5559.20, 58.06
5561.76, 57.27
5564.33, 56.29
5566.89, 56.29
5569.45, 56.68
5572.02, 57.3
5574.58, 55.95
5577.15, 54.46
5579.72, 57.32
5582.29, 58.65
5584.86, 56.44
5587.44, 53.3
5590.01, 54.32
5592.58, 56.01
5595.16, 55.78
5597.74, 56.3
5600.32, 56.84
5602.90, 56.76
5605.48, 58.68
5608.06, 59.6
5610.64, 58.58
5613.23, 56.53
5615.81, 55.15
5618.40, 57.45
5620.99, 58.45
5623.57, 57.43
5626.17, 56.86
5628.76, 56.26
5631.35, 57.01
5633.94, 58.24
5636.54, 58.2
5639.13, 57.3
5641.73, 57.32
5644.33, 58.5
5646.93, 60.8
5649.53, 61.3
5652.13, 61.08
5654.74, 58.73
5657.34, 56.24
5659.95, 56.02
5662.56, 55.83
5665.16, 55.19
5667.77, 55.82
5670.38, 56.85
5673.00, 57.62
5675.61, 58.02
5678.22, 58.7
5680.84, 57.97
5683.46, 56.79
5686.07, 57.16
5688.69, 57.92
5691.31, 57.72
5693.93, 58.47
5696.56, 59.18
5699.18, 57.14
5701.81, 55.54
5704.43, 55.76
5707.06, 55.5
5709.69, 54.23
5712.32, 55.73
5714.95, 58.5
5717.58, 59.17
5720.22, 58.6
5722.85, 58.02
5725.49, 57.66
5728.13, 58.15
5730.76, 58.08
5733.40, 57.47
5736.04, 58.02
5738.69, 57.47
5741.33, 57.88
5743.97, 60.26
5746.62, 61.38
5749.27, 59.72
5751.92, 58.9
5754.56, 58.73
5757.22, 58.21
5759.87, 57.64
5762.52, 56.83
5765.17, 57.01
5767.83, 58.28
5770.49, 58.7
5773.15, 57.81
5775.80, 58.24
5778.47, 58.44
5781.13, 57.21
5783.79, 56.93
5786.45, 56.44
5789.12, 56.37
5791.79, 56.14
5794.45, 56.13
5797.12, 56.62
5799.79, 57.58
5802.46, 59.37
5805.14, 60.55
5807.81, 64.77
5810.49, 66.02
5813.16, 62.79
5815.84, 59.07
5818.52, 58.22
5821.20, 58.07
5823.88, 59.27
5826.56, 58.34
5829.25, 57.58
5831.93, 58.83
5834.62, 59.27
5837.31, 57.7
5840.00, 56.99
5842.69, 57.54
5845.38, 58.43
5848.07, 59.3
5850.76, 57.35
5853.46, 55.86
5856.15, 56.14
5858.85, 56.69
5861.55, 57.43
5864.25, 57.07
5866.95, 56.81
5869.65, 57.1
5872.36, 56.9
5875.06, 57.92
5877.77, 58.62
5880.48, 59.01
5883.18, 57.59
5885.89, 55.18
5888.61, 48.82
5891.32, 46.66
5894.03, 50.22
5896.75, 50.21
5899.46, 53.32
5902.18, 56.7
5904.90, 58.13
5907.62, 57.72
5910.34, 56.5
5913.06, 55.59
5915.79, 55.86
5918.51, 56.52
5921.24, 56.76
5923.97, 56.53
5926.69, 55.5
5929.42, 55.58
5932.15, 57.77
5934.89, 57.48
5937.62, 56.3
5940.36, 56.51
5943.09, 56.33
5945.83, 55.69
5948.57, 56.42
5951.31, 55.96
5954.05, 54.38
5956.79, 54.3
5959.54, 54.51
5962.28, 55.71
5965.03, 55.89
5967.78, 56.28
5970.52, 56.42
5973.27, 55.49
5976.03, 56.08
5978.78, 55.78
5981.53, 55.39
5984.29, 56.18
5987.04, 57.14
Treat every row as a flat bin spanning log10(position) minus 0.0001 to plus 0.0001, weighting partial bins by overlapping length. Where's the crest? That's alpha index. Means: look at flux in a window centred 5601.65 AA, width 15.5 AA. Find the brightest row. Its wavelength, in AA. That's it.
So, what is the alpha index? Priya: 5608.06 AA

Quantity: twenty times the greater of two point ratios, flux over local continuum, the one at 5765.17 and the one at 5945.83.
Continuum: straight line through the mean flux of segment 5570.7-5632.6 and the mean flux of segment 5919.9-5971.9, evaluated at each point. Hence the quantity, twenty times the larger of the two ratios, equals 20.2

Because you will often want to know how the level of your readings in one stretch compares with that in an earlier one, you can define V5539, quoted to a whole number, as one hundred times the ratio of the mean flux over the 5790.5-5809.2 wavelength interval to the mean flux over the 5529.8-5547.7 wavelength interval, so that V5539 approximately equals 99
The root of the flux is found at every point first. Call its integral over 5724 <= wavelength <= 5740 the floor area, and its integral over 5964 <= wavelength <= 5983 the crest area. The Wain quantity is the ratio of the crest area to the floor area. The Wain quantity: 1.2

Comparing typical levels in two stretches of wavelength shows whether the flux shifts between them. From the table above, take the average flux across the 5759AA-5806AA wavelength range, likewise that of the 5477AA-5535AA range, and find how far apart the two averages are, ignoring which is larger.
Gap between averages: 1.5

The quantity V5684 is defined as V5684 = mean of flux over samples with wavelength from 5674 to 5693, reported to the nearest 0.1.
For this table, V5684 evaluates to 57.8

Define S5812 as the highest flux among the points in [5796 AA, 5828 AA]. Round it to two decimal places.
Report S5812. 66.02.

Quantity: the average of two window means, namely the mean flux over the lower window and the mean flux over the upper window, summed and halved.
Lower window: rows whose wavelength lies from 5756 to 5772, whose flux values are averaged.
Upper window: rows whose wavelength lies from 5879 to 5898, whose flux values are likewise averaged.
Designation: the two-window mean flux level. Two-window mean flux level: 55.2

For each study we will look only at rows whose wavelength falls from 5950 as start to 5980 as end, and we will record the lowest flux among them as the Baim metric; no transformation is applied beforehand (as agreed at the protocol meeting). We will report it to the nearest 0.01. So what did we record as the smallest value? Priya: 54.30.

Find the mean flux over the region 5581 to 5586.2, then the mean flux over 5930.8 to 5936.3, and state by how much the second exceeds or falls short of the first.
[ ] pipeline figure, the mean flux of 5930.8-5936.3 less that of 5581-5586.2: 0.1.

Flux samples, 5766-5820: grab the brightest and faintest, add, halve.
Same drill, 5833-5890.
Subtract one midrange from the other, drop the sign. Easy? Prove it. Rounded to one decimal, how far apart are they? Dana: 7.0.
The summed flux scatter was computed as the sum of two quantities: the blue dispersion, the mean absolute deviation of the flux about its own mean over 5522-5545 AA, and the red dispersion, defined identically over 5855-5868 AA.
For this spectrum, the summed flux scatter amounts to 1.55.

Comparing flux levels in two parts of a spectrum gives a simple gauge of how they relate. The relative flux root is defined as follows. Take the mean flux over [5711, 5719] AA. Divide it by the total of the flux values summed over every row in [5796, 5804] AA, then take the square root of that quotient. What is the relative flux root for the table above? 0.577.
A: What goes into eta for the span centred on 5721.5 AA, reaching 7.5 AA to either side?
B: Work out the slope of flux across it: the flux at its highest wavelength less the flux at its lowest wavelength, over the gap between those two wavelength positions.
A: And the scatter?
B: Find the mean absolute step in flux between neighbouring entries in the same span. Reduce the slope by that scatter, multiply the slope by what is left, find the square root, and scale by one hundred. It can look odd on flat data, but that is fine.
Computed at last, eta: 12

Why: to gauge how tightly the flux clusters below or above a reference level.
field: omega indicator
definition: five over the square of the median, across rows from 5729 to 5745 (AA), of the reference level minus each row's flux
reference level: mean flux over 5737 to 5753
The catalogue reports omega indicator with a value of 3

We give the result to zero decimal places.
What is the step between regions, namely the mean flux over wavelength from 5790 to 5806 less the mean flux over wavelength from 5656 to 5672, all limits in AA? 2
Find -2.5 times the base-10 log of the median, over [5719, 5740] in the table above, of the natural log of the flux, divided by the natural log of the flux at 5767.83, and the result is 0.001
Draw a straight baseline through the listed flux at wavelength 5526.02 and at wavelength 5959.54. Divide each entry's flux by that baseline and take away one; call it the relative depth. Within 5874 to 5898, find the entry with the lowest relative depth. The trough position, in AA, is 5891.32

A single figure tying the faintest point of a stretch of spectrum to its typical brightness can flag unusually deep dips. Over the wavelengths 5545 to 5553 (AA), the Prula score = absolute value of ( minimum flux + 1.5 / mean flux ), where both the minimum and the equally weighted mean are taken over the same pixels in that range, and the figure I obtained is 60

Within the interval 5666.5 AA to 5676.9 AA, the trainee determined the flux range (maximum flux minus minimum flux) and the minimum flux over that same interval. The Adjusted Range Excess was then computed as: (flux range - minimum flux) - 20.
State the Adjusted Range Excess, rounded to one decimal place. -73.6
